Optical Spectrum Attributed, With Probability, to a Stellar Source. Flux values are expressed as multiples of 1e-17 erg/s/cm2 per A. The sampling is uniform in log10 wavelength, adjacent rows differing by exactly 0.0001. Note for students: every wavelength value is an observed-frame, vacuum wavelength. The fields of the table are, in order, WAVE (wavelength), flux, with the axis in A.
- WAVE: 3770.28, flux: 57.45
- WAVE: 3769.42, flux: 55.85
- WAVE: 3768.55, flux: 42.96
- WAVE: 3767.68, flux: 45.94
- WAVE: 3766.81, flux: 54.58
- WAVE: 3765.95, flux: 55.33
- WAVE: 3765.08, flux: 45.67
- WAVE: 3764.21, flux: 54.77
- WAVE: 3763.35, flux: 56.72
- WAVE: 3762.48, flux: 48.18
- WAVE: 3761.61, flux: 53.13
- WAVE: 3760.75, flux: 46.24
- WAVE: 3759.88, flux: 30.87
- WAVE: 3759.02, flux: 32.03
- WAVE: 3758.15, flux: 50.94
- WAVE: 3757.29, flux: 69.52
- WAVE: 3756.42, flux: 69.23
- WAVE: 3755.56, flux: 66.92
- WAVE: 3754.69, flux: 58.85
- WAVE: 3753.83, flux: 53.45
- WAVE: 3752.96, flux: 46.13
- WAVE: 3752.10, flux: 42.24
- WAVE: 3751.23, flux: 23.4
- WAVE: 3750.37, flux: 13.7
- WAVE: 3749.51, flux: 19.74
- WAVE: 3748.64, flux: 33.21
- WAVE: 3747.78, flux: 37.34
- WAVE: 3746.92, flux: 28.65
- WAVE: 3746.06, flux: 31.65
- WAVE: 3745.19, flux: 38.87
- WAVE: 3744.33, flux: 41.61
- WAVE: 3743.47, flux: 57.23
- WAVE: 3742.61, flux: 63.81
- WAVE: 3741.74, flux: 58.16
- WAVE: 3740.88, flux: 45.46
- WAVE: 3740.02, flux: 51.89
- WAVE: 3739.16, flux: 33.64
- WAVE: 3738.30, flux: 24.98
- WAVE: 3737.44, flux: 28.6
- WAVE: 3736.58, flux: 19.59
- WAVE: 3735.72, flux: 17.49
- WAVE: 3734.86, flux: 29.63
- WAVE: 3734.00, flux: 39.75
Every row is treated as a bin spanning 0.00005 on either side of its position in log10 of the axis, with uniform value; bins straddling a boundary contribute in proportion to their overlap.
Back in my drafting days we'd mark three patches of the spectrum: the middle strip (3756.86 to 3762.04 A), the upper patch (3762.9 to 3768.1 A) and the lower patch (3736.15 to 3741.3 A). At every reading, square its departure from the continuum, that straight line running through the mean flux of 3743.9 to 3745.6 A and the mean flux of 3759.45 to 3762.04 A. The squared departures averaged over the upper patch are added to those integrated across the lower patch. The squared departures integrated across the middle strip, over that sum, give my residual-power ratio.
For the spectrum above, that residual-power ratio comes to 1.2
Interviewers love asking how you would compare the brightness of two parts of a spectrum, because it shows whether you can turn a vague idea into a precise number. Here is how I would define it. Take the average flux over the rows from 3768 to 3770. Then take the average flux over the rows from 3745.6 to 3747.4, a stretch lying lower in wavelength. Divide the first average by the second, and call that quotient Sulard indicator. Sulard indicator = 1.6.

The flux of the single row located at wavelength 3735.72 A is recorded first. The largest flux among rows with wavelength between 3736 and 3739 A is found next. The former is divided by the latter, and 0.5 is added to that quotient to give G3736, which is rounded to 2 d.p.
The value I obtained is 1.11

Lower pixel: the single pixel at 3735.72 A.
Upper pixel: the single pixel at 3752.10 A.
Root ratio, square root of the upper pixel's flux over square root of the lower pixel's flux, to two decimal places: 1.55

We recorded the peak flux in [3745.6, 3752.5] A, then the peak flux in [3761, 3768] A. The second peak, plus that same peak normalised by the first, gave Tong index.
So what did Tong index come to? 58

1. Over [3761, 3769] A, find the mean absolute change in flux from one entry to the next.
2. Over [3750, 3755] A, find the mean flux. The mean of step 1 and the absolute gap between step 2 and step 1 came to 20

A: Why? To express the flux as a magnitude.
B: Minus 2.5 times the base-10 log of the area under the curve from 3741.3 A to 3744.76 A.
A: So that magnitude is -5.70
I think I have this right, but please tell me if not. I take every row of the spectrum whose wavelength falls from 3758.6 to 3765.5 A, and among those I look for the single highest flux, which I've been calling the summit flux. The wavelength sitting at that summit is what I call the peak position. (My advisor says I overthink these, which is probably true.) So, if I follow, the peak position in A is 3763.35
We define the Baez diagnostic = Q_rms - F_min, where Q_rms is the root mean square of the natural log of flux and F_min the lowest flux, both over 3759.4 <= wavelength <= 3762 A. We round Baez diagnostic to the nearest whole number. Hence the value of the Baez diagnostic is -27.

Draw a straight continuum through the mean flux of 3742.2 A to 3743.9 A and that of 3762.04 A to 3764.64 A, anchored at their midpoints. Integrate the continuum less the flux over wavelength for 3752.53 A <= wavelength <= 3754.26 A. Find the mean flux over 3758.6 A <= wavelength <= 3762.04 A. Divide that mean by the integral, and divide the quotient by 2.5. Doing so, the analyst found 1.34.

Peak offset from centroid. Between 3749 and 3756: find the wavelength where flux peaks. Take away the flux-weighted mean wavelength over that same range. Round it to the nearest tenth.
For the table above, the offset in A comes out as 2.2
